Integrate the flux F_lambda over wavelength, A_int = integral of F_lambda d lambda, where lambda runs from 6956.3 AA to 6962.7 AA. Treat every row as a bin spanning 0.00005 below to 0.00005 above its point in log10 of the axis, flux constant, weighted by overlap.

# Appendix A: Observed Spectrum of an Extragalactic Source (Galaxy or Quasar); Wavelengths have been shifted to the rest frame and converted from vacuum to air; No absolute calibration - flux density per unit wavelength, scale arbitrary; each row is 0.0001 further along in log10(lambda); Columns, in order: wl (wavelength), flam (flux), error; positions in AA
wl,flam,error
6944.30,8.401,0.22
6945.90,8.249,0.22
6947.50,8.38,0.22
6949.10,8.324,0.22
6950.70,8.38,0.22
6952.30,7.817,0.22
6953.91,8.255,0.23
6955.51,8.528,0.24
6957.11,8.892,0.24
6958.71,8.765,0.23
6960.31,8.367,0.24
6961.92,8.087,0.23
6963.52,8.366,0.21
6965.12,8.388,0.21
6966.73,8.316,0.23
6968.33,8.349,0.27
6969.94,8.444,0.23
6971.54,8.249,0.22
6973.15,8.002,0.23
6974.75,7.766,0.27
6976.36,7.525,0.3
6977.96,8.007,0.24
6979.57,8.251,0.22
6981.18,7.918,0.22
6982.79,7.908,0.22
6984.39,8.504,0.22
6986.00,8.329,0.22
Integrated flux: 55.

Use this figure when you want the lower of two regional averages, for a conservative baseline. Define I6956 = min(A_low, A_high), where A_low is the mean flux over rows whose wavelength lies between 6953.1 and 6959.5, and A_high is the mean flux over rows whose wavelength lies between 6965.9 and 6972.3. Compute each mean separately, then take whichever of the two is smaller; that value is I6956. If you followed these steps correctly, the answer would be 8.34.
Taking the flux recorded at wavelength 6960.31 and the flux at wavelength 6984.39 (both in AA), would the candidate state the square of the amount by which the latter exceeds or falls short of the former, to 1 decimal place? 0.0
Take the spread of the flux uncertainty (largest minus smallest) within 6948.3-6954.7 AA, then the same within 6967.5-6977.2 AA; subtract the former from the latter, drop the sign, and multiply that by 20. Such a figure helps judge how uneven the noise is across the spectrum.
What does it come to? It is 1.40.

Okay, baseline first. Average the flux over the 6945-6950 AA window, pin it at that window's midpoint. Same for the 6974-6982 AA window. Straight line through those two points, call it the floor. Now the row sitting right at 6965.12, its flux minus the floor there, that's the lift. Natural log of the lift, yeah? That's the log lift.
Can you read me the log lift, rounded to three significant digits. -1.15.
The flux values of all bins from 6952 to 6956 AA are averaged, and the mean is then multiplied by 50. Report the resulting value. 410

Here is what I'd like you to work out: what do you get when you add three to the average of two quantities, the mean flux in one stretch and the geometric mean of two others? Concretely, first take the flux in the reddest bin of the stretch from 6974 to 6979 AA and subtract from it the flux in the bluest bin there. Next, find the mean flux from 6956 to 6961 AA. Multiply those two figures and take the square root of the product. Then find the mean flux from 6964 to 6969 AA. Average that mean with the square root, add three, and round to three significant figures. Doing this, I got 7.90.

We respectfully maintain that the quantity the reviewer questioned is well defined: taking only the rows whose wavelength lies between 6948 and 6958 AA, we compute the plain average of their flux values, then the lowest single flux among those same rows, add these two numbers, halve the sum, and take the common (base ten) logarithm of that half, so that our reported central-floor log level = 0.908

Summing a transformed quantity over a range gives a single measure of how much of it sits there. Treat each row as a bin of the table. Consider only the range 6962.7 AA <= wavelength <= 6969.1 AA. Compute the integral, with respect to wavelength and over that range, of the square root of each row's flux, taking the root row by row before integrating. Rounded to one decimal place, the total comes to 18.5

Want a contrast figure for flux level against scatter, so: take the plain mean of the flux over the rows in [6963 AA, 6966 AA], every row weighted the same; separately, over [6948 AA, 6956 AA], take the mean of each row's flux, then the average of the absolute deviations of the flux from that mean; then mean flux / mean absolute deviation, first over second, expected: 47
